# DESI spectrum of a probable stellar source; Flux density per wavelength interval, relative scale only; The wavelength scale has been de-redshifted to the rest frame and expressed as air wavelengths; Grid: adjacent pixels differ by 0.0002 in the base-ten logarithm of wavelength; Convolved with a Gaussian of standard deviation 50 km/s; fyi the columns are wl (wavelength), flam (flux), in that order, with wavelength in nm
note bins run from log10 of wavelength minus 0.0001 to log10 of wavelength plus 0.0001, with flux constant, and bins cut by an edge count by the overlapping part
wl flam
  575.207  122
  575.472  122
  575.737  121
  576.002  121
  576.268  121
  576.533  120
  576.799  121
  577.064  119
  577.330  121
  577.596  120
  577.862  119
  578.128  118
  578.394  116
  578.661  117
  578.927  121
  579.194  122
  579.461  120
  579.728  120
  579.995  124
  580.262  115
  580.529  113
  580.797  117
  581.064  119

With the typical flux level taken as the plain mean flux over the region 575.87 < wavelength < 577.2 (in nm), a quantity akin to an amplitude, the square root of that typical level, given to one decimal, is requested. 11.0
